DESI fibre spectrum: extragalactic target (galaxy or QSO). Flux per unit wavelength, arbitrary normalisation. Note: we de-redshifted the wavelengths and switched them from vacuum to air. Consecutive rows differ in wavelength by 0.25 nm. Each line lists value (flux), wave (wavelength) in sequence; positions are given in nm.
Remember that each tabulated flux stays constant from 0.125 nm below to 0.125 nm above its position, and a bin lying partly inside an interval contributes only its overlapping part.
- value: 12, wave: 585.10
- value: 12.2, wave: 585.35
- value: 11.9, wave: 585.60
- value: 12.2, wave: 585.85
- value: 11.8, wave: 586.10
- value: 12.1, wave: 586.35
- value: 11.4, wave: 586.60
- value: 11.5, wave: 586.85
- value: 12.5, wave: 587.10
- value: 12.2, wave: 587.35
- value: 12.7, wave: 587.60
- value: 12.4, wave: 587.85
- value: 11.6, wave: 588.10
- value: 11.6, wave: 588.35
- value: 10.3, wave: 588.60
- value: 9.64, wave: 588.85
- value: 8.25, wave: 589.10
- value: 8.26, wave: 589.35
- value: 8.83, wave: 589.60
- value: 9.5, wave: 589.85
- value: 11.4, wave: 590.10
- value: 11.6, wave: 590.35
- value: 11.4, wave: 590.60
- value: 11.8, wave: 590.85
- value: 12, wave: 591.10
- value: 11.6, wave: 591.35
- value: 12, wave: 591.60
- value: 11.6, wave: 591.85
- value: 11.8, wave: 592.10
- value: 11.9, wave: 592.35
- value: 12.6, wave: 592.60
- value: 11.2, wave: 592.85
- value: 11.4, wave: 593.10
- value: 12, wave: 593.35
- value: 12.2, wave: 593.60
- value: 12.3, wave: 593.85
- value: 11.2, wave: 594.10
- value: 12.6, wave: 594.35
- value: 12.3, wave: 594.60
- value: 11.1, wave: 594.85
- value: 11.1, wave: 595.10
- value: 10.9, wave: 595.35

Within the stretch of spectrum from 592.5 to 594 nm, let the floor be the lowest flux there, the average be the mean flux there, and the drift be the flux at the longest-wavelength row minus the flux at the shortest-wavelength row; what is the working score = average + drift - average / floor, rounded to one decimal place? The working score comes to 10.6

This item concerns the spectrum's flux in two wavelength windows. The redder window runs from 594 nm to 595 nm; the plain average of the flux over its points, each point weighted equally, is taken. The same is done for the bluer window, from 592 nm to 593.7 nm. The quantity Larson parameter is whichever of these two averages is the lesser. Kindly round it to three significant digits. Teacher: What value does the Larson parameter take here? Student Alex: 11.8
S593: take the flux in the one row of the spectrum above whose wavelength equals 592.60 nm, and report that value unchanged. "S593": 12.6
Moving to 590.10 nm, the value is 11.4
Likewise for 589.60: 8.83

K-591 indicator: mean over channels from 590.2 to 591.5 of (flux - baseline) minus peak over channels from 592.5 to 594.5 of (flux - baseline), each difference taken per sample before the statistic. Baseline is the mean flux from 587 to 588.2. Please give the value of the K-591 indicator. -0.9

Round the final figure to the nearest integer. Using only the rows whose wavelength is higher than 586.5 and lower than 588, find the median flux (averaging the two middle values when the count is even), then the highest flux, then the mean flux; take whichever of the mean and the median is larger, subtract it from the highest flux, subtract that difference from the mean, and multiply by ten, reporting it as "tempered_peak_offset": 117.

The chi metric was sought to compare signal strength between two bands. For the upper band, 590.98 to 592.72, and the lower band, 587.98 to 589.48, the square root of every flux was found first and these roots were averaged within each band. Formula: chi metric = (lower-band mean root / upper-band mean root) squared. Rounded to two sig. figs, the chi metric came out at 0.83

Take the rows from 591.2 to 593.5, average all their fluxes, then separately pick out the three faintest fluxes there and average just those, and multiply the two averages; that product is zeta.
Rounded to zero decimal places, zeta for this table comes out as 134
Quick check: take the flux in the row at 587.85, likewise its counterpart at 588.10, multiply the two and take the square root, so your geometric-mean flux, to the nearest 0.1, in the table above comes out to 12.0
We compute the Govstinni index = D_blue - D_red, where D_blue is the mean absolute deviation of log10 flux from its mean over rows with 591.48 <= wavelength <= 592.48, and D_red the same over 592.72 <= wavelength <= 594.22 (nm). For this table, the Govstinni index -0.012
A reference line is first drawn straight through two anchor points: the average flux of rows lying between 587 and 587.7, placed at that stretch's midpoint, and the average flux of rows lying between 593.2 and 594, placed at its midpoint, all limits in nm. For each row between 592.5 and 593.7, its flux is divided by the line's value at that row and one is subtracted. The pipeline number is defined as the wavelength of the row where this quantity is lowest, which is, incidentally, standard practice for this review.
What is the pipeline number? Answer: 592.85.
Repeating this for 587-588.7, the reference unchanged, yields 588.60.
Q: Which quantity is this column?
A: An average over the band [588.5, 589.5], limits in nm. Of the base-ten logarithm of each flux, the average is 0.96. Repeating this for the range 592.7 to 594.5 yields 1.07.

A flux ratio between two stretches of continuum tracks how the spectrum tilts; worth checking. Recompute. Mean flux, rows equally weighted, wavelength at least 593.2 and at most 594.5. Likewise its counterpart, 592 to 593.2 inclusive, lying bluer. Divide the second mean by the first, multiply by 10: 9.8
